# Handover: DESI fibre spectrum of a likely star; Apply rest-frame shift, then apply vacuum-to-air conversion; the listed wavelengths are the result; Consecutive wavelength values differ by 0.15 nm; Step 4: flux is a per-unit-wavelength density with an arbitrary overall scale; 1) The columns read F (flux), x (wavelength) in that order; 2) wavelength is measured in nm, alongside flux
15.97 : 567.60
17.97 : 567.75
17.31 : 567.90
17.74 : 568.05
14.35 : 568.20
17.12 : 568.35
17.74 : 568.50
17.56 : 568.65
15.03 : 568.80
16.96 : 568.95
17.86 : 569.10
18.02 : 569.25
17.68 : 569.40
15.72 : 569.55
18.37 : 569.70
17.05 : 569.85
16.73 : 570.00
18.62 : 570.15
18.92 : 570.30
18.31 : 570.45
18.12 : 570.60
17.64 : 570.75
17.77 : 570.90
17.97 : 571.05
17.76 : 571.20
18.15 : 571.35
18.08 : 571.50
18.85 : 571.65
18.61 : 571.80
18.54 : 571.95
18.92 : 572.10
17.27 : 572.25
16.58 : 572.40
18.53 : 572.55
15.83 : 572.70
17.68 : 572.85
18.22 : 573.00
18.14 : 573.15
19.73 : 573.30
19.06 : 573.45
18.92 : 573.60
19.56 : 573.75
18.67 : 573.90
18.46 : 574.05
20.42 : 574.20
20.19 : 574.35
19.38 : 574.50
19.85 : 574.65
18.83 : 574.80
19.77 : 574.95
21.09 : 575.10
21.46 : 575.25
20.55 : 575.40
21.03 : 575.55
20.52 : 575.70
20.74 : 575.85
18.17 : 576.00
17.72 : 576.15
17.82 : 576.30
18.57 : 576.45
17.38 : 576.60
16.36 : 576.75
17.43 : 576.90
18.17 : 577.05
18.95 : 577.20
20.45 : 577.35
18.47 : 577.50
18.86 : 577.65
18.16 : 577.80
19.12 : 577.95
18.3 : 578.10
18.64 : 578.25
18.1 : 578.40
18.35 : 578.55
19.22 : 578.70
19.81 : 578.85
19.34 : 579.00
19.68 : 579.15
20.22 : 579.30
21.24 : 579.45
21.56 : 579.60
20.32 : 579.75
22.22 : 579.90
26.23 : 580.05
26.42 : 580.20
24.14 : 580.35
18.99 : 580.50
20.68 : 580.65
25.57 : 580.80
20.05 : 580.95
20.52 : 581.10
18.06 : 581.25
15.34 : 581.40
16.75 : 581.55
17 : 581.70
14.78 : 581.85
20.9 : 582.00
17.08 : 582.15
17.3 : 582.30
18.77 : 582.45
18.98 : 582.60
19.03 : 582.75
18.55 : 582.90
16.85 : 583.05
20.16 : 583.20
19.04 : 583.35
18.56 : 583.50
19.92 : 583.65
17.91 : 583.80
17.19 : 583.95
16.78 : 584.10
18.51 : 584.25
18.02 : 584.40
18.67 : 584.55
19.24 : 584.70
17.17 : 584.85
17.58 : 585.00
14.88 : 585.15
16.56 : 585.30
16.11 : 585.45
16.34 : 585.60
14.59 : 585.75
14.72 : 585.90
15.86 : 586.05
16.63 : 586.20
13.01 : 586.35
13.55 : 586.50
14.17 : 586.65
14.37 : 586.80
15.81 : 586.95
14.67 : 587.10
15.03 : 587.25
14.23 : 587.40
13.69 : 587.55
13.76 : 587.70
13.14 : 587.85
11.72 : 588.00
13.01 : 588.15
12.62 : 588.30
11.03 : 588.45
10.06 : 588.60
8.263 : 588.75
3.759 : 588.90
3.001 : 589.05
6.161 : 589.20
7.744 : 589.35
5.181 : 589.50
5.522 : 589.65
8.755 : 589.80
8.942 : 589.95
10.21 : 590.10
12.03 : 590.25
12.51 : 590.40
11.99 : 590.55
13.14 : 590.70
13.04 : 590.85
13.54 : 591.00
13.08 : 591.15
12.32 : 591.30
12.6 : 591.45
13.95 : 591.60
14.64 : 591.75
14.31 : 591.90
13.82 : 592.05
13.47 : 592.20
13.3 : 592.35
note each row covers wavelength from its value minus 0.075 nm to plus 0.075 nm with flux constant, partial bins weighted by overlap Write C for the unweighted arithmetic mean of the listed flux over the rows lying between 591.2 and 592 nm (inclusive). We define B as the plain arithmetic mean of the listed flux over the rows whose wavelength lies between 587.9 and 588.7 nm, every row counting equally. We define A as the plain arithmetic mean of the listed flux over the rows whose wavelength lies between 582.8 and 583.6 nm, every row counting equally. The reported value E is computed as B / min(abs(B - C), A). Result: 6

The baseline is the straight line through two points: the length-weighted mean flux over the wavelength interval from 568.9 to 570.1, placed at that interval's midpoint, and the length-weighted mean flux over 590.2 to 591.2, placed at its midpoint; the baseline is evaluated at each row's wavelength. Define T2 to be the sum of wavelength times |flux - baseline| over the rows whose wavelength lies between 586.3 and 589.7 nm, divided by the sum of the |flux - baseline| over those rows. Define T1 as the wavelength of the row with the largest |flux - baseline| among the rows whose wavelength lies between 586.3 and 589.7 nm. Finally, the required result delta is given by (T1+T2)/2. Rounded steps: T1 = 589.05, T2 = 588.84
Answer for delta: 588.94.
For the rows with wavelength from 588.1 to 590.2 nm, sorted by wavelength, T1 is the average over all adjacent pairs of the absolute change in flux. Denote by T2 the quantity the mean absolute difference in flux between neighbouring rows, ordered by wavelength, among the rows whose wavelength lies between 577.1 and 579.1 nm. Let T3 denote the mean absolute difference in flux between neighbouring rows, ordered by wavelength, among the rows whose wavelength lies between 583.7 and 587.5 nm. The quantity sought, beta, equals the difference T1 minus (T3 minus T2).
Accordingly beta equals 1.5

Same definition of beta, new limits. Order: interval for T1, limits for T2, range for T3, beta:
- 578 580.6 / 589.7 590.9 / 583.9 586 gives 1.0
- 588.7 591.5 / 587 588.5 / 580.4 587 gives 0.6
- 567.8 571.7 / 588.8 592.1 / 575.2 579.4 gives 1.3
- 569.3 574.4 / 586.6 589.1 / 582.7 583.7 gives 0.6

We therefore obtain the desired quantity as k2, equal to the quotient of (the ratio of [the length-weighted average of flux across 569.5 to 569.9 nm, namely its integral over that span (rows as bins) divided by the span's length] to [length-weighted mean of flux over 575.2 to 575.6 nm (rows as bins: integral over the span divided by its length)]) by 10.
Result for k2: 0.082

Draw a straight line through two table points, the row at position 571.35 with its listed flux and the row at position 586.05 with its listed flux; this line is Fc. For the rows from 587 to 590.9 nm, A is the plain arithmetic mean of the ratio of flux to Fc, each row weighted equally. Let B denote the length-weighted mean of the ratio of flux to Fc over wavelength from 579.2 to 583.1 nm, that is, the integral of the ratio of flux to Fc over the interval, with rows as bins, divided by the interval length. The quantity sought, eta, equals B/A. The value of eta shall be 1.76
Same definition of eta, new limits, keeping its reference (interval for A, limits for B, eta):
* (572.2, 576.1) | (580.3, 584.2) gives 1.05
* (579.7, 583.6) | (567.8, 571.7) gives 0.80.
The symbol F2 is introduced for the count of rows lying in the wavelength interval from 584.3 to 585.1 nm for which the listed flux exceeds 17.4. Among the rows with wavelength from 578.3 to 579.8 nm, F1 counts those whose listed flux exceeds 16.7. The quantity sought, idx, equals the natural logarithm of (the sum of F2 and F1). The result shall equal 2.64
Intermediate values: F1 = 10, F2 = 4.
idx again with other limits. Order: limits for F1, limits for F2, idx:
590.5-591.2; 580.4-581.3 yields 1.79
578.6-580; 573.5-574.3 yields 2.64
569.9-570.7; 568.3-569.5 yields 2.30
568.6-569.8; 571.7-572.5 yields 2.20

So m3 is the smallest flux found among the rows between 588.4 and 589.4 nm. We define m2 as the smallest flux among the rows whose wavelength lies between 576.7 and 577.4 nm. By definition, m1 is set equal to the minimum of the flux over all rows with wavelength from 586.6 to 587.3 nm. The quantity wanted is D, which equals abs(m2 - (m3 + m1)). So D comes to 0.8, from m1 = 14.17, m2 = 16.36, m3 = 3.001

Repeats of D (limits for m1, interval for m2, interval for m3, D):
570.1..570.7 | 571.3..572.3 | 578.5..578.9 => 19.2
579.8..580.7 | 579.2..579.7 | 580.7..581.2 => 18.8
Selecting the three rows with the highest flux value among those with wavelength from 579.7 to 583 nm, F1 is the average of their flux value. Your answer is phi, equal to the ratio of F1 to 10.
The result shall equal 2.6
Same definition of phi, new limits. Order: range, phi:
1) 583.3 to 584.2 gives 1.9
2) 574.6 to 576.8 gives 2.1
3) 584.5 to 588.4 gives 1.8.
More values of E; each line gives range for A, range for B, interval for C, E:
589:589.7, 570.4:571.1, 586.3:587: 5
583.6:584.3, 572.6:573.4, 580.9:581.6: 80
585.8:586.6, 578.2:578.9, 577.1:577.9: 122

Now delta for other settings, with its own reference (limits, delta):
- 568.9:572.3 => 571.49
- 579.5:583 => 580.56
